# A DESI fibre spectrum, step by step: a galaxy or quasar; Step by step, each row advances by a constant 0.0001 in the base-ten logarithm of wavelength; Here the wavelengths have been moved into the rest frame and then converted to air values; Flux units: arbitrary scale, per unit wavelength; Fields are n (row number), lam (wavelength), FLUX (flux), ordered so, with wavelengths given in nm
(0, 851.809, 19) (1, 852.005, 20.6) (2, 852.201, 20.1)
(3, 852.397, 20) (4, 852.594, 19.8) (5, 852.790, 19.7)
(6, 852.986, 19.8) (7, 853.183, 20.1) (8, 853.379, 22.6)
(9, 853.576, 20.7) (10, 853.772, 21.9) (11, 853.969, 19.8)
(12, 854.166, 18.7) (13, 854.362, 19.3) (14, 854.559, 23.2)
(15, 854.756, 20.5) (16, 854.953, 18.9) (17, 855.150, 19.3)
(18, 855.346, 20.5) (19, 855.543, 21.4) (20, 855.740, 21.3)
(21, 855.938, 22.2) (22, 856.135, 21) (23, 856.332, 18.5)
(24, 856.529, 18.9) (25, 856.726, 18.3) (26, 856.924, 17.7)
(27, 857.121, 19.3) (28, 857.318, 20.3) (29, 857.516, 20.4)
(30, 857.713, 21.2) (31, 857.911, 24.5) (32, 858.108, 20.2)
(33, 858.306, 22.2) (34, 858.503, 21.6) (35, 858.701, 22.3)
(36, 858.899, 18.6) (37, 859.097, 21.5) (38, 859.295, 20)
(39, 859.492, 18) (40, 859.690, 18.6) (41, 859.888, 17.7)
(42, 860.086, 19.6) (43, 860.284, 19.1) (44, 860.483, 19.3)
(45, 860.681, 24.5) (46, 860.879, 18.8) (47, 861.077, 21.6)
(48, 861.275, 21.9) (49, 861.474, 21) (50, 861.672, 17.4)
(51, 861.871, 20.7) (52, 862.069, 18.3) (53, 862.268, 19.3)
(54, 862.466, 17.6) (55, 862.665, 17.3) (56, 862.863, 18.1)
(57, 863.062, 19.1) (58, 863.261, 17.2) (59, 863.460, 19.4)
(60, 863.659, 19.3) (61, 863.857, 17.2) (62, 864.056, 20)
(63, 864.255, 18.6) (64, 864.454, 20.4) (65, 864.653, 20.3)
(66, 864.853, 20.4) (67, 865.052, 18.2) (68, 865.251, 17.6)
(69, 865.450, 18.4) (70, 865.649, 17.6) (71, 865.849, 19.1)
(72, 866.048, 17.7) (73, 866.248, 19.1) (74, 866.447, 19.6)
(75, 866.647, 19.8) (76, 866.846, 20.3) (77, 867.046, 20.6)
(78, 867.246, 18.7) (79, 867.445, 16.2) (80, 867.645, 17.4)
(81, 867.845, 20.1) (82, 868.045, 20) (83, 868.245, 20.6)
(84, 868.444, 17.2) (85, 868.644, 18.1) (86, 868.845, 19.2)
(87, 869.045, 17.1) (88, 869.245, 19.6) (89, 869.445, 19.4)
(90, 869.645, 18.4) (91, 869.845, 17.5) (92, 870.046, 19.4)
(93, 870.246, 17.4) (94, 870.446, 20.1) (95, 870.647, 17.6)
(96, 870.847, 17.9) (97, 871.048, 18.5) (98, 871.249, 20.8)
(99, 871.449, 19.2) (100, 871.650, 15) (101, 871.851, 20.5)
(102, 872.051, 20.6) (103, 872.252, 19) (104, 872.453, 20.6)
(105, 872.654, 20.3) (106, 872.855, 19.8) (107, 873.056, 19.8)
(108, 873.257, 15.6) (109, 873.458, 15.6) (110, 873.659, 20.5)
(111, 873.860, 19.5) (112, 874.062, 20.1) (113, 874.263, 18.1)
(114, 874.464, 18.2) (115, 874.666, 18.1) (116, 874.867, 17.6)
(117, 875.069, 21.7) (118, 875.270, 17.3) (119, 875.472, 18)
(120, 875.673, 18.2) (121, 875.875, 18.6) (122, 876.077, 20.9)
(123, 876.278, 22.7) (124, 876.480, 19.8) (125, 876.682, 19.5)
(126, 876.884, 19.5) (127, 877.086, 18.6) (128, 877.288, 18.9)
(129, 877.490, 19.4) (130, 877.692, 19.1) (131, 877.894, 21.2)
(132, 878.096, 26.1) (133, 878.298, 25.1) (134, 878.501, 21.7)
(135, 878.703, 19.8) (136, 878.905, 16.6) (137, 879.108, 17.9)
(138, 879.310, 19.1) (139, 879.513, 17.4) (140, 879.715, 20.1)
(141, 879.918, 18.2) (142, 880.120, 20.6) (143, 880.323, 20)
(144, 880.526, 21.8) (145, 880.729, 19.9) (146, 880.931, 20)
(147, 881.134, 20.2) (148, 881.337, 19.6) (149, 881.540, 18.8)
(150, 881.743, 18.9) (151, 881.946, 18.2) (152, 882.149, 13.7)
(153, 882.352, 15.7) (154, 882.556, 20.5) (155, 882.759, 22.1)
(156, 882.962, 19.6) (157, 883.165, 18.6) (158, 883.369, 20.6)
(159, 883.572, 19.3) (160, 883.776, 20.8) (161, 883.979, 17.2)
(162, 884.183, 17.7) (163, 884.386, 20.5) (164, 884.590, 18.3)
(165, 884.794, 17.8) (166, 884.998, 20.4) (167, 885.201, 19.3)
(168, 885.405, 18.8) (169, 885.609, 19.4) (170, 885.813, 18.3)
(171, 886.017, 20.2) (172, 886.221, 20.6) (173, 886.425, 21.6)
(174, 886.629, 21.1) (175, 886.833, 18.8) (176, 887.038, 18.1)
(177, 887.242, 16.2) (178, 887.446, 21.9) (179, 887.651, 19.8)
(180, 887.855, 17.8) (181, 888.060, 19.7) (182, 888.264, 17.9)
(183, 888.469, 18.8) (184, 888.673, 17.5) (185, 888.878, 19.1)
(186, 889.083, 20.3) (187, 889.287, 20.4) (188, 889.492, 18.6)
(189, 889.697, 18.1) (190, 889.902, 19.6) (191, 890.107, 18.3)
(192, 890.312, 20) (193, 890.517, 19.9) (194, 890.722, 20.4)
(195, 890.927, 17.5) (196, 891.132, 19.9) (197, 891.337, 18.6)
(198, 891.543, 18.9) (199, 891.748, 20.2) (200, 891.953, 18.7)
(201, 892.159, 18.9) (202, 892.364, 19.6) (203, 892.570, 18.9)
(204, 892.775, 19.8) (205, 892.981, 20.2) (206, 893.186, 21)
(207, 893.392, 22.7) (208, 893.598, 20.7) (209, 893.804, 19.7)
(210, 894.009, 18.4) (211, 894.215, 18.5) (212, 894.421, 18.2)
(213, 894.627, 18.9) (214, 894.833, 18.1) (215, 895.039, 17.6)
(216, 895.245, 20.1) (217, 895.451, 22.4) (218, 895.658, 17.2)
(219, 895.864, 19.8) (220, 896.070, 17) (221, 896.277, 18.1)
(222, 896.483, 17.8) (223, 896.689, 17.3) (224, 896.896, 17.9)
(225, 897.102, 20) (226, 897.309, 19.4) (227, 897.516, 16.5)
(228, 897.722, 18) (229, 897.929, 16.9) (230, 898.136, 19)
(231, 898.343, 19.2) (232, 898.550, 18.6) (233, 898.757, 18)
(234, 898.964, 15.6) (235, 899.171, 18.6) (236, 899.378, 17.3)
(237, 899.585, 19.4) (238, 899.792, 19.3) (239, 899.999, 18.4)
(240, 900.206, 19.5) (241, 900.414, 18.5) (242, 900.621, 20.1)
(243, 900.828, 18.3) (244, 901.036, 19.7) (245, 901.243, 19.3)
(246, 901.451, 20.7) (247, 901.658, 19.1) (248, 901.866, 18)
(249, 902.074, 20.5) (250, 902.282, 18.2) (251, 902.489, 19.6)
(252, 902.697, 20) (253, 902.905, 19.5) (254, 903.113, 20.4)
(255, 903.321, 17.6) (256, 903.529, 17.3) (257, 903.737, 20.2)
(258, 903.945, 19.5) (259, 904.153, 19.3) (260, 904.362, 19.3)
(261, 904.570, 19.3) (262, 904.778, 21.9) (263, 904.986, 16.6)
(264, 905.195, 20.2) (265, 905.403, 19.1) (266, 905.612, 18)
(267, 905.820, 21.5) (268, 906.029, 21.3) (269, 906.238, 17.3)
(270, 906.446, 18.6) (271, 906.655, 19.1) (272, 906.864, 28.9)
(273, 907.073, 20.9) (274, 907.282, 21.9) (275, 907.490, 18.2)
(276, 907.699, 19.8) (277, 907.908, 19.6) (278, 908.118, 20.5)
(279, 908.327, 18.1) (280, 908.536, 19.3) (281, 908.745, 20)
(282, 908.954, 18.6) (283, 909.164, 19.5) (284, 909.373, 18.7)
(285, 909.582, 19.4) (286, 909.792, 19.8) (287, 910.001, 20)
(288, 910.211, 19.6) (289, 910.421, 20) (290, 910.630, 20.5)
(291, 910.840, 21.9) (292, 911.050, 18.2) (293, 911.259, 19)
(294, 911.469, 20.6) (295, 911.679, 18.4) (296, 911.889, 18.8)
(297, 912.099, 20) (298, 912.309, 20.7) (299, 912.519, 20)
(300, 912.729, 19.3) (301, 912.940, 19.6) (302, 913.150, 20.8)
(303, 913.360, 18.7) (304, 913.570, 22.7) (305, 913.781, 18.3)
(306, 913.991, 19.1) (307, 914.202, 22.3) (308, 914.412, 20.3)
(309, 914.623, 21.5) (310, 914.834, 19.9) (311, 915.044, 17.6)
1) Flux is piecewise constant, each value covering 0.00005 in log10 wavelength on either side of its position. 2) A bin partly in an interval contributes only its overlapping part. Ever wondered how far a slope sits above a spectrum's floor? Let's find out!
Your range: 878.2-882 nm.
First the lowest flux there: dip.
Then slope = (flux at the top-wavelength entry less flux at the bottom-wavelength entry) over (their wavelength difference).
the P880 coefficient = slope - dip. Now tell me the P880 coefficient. -18.5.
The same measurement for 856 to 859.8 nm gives -18.4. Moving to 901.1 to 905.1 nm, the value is -17.3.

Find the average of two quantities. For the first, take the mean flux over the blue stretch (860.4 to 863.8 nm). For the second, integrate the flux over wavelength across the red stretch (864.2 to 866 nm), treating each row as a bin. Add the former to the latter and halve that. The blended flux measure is 27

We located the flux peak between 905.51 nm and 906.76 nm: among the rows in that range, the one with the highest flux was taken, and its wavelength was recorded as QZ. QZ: 905.820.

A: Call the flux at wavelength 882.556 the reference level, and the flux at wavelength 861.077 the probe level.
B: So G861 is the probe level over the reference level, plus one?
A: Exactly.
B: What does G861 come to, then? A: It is 2.05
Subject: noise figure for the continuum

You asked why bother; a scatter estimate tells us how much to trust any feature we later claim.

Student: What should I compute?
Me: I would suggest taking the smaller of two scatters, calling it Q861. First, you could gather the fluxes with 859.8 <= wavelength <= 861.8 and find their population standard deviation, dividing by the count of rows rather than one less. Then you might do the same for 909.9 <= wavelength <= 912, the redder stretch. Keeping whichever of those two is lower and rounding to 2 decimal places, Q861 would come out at 1.08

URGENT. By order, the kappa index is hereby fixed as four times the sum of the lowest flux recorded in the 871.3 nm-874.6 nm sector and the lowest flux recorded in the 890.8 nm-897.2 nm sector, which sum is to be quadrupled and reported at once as 128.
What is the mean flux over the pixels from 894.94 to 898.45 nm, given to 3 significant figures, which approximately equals 18.5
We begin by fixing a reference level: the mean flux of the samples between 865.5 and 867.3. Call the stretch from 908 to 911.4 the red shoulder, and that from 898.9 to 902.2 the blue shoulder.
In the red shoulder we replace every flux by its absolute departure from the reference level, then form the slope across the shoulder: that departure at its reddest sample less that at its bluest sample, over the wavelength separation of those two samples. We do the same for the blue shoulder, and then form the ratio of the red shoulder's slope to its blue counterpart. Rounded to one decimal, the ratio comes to 0.5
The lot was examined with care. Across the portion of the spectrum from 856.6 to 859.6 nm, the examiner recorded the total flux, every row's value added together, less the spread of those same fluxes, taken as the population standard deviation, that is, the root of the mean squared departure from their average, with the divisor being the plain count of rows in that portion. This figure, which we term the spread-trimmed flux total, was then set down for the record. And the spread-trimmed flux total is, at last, 304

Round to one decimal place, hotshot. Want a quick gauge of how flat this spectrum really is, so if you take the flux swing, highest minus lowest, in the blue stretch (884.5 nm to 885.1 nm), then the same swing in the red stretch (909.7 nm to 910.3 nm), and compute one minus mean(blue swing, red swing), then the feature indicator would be -0.5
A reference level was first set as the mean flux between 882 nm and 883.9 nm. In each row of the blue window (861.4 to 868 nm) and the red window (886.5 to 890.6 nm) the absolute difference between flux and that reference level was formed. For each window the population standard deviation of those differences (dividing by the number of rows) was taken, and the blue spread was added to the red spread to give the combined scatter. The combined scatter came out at 1.39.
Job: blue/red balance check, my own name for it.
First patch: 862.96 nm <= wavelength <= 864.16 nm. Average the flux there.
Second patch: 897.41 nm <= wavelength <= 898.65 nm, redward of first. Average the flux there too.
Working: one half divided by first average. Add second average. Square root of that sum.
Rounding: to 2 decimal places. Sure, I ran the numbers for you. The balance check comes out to 4.25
